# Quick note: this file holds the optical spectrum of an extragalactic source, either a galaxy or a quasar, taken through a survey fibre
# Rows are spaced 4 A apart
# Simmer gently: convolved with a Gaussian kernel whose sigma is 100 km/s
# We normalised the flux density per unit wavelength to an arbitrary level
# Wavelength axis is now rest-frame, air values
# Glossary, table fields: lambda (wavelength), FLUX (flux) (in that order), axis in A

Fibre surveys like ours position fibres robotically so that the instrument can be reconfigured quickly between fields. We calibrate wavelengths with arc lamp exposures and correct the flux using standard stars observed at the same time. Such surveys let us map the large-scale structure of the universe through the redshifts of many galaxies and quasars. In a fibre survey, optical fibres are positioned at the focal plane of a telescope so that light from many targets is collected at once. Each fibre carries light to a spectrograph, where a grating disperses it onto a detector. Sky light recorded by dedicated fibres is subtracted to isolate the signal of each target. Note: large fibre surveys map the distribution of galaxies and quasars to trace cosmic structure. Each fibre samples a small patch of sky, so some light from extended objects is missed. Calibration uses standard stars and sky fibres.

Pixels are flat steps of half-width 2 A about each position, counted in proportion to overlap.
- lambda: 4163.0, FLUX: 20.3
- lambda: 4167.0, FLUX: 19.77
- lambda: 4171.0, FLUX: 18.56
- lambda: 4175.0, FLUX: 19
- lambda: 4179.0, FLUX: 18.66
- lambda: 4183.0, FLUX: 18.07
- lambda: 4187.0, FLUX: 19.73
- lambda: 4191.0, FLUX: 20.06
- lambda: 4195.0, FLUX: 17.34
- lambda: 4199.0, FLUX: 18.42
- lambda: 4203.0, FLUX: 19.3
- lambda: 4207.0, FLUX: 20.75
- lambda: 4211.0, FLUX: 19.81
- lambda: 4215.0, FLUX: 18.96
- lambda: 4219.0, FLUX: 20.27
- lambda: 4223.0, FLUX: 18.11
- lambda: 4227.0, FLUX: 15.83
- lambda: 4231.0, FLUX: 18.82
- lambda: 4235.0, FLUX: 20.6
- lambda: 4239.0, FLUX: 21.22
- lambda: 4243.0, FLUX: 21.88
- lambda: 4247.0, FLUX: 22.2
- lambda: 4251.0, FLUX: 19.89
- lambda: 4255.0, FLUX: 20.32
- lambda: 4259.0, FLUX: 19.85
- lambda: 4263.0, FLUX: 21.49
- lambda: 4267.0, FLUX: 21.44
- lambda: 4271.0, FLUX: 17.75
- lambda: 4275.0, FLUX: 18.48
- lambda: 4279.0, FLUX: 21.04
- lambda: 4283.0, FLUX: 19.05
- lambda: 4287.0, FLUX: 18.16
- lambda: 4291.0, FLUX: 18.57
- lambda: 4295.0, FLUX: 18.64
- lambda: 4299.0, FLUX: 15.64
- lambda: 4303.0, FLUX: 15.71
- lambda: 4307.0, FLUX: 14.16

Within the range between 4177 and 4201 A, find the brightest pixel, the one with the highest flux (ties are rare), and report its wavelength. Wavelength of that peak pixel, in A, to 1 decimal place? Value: 4191.0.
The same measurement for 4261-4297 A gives 4263.0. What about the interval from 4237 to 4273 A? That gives 4247.0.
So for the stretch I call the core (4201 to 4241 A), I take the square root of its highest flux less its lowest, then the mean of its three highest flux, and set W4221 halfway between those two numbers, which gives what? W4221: 11.6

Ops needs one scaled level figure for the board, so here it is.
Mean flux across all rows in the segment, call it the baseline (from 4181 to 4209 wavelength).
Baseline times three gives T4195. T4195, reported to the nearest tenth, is 57.3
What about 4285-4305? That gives 52.0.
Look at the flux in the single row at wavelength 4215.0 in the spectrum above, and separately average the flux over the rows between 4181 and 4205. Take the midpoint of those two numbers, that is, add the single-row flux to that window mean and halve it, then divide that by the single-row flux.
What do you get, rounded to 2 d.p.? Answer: 1.00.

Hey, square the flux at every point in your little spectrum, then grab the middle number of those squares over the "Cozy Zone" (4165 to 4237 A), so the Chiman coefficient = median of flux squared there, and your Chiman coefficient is 360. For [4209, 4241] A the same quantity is 376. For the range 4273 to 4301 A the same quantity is 345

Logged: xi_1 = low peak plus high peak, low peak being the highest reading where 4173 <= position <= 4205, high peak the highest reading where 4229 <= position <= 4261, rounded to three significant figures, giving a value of 42.3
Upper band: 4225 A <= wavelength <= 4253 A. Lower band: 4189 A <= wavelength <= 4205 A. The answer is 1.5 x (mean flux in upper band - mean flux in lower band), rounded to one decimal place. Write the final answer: 1.9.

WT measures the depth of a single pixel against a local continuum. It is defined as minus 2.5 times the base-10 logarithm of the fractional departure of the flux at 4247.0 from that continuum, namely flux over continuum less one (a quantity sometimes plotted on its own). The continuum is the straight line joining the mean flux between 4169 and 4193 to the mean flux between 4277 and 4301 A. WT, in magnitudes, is 1.8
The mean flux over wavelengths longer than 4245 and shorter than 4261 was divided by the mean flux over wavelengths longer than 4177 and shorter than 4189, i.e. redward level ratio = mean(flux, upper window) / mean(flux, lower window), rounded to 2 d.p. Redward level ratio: 1.09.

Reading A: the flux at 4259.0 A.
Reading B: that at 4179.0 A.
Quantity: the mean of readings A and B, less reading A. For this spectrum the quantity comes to -0.6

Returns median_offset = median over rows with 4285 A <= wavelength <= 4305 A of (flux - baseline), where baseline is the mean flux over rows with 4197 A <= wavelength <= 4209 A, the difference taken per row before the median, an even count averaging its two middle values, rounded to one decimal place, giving -1.3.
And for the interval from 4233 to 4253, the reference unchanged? 1.7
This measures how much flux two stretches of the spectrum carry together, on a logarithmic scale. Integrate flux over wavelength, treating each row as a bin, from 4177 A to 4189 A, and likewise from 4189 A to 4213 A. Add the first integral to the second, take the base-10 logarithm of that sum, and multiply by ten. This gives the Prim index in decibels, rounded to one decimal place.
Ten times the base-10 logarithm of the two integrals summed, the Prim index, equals 28.4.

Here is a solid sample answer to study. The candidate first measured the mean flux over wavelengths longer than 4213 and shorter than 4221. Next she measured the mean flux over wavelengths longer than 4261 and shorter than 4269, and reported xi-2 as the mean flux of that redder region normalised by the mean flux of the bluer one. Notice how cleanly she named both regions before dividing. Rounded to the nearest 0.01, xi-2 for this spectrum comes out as 1.09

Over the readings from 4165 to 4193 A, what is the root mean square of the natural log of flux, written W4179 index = 2.95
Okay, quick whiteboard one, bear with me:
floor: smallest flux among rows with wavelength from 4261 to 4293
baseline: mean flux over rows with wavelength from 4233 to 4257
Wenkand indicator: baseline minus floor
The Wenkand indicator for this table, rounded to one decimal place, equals 3.3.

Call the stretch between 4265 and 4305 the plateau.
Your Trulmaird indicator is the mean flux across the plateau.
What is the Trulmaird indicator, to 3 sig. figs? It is 18.4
